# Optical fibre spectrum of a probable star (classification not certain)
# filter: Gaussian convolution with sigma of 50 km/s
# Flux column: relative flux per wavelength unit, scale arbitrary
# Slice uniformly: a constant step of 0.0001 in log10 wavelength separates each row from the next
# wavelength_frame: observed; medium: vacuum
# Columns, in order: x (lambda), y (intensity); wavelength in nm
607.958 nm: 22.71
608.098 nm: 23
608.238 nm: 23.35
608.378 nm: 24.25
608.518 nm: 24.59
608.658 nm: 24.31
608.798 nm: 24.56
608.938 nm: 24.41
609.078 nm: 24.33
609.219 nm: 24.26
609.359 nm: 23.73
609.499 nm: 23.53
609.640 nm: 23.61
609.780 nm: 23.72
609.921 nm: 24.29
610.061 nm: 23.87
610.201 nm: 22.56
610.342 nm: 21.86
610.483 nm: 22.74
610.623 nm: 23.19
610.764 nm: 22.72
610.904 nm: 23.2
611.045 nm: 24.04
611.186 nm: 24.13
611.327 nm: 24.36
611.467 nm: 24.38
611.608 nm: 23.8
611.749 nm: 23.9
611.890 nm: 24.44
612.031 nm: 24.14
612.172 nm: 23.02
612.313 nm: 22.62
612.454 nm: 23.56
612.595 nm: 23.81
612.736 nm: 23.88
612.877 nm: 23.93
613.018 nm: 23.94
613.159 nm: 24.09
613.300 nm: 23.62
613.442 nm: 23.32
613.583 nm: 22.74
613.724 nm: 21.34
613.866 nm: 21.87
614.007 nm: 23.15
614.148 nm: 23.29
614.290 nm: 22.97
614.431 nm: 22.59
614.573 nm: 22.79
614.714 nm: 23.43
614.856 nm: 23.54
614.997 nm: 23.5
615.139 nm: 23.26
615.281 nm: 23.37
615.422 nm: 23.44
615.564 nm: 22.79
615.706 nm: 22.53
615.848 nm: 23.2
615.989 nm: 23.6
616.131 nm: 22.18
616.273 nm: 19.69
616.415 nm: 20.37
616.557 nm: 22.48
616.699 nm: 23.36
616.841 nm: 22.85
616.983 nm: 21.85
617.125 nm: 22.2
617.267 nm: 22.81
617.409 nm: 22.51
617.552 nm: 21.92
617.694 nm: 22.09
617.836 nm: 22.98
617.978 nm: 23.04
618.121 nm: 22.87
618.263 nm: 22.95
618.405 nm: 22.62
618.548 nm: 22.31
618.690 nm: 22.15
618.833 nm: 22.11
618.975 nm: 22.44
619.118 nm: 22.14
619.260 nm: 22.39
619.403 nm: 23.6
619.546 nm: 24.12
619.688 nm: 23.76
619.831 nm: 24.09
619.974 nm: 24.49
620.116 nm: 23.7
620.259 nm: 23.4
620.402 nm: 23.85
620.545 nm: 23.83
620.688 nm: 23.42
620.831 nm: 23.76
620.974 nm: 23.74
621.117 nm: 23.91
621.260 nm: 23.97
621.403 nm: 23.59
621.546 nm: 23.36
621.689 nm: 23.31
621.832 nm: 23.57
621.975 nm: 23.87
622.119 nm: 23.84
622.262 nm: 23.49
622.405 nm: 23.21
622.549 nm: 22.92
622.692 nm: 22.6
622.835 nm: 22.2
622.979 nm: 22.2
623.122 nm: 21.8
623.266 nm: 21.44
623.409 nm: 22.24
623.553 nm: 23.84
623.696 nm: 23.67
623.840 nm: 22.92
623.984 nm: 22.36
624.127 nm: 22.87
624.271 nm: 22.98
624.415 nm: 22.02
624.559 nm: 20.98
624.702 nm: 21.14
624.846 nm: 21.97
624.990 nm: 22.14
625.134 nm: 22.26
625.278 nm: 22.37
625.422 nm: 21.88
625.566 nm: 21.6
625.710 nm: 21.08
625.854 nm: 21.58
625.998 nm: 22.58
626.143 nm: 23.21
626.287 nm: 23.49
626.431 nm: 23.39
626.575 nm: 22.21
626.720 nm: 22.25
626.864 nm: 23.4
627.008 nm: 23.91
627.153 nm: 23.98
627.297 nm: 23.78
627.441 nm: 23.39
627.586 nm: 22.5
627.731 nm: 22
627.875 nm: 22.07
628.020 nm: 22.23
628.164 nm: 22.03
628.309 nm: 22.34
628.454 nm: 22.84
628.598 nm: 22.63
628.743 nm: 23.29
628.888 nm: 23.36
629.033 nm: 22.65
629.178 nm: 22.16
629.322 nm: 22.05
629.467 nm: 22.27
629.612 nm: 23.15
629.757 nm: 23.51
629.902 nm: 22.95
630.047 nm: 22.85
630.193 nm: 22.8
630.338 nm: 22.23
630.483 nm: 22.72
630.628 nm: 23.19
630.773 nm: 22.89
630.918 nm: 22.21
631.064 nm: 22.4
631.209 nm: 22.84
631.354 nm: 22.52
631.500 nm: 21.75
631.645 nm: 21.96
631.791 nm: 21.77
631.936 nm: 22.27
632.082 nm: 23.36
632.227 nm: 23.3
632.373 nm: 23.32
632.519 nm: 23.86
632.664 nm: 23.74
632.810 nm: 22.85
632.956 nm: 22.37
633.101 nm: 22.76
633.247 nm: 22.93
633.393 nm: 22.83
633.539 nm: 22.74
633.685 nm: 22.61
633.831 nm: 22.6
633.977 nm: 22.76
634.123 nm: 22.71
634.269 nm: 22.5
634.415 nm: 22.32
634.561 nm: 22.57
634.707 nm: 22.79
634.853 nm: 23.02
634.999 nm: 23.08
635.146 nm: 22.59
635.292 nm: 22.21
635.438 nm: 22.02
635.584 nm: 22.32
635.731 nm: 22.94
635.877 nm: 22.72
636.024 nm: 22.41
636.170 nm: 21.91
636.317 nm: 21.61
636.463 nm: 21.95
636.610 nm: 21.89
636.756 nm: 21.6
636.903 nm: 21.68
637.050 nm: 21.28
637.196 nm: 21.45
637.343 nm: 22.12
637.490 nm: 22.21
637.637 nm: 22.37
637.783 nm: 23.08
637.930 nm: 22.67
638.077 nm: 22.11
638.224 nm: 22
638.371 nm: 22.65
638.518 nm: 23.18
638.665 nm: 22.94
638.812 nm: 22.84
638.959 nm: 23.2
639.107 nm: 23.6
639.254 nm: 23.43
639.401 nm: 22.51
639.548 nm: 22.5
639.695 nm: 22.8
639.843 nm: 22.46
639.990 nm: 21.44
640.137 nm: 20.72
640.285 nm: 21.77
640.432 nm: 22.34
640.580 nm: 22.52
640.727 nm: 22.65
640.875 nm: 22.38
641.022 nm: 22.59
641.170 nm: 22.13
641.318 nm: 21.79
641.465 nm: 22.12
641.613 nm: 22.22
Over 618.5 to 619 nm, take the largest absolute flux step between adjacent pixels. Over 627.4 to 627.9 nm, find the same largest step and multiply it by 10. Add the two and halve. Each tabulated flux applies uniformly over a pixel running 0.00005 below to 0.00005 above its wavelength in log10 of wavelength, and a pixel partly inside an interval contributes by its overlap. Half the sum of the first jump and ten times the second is 4.6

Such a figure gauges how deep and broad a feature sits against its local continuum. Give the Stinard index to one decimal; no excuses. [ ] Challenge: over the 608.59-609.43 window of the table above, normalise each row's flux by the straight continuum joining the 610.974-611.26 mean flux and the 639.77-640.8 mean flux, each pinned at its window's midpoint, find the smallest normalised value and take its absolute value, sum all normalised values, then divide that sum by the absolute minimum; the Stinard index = 6.1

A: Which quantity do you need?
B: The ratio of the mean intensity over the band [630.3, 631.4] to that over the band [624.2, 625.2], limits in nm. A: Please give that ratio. 1.03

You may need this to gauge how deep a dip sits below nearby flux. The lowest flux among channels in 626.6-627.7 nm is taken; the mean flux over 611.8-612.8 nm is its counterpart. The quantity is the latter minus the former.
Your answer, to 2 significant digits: 1.4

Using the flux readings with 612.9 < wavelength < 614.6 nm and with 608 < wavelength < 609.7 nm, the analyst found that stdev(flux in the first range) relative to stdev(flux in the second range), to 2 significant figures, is 1.5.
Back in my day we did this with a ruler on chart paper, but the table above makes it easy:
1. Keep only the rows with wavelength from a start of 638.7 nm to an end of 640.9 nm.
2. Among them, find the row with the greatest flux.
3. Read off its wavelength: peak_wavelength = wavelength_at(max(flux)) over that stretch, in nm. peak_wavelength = 639.107 nm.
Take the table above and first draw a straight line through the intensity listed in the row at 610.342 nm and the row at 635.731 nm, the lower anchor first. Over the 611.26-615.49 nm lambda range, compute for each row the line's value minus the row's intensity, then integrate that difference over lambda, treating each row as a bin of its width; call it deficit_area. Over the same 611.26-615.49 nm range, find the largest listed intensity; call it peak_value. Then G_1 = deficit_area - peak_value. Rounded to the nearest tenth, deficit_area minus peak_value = -30.4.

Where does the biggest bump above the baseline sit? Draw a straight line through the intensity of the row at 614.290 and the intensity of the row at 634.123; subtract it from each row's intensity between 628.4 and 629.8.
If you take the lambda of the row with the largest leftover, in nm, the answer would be 629.757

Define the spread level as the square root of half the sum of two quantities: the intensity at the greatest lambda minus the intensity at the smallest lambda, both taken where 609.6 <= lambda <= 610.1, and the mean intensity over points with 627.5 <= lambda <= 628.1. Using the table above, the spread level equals 3.35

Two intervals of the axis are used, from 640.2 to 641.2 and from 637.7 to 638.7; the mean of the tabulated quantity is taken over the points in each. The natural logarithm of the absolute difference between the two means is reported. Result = -1.1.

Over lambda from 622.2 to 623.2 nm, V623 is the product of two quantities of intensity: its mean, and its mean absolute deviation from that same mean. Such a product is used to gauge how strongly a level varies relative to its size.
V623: 11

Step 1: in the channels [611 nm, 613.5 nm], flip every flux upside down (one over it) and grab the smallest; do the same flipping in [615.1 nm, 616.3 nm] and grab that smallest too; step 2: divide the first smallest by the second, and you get 0.97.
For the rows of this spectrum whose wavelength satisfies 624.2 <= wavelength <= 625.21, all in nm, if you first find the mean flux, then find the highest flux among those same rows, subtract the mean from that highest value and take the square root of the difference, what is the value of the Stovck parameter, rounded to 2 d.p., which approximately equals 1.03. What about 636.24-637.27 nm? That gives 0.56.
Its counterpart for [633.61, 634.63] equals 0.42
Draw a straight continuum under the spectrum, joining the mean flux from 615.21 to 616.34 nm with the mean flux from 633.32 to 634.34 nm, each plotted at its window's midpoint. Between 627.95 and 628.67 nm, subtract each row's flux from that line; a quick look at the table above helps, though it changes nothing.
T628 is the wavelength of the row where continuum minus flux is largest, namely 628.164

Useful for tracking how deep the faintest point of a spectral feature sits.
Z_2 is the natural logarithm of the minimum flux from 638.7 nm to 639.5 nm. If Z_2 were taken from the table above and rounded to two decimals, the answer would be 3.11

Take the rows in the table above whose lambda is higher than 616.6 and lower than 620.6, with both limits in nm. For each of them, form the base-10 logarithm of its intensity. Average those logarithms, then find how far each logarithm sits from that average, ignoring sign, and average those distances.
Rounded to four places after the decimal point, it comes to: 0.0120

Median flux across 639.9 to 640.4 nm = 21.4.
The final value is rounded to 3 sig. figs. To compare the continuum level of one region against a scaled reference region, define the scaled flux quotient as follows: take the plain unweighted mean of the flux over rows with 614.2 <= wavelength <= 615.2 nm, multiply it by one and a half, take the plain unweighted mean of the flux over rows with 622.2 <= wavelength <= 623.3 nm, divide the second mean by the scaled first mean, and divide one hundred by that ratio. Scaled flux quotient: 154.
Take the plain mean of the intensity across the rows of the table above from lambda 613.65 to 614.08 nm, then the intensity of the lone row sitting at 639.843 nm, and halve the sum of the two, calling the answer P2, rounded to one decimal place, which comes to 22.3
